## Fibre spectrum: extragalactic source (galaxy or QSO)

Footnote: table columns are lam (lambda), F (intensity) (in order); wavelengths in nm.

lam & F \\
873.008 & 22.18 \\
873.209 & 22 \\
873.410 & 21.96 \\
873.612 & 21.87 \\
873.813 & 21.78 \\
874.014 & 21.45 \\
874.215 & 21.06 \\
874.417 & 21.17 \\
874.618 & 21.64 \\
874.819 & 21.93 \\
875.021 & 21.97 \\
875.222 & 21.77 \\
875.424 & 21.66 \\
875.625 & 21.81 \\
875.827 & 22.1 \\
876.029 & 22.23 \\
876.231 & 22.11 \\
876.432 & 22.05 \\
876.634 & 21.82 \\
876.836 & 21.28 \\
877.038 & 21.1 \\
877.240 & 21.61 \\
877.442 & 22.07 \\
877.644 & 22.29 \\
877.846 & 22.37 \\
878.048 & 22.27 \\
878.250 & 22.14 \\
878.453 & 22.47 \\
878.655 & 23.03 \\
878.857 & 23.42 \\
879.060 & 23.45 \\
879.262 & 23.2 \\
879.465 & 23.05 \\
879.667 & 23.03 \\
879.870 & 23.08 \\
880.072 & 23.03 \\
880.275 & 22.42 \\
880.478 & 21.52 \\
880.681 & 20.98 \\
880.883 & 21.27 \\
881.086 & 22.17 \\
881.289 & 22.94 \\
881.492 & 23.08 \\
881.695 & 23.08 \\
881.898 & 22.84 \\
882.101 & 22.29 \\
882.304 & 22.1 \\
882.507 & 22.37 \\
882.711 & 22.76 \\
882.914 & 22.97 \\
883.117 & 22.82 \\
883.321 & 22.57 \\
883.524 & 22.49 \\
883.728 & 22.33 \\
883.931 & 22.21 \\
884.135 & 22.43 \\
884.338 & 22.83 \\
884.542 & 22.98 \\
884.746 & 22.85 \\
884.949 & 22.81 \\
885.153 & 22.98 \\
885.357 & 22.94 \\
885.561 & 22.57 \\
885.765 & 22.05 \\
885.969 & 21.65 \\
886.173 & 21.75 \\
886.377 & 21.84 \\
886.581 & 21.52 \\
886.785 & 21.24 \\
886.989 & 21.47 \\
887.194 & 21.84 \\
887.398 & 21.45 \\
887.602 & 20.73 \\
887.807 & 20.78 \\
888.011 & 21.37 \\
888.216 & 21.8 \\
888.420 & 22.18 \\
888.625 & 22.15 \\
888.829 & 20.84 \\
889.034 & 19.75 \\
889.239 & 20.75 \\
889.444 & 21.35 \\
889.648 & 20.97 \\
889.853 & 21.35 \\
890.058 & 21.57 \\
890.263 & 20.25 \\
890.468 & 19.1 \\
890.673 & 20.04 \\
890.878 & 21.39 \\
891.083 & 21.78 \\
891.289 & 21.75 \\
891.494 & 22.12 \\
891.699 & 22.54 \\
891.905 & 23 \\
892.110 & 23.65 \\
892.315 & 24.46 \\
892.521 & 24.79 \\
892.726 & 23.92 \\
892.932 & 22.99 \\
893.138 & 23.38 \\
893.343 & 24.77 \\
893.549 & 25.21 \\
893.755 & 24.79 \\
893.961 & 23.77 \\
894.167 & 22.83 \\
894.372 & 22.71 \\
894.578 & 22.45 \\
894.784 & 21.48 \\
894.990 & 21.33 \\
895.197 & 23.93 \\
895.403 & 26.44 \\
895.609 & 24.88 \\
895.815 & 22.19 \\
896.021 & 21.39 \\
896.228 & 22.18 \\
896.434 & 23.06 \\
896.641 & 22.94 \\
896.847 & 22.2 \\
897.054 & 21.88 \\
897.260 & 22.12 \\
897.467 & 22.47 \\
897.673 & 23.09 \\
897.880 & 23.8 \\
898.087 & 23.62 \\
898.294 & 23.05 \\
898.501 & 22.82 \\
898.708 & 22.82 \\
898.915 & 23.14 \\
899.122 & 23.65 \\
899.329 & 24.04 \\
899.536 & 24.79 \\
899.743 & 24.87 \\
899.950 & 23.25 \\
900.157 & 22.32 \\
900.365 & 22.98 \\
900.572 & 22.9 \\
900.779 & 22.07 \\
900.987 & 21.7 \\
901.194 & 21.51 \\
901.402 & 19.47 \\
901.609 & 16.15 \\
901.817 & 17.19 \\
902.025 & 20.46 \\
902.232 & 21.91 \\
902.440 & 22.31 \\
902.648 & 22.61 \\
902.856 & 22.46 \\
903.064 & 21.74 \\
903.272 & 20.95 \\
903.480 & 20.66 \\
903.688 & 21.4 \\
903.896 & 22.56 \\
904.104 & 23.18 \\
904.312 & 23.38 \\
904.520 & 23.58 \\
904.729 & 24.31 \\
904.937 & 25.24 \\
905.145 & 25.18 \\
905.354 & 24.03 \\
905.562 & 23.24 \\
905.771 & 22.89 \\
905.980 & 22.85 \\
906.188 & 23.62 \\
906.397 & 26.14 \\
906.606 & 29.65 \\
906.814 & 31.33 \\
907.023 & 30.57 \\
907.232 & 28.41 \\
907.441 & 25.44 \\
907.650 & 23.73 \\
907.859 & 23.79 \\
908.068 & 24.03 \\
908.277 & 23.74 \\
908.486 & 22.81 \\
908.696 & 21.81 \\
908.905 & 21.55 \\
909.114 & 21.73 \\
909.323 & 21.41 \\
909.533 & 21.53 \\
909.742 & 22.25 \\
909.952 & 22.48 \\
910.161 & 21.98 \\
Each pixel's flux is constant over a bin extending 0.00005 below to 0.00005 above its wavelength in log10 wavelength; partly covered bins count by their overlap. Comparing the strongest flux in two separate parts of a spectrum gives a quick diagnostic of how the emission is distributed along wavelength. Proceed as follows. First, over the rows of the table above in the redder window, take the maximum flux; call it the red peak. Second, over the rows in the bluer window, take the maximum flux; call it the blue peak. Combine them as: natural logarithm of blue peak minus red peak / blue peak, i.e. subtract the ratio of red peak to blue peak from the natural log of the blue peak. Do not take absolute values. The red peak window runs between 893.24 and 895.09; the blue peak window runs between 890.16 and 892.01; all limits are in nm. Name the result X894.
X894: 2.04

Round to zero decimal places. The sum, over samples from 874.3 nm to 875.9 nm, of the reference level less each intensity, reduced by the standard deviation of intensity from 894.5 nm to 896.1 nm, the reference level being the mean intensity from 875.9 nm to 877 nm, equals -1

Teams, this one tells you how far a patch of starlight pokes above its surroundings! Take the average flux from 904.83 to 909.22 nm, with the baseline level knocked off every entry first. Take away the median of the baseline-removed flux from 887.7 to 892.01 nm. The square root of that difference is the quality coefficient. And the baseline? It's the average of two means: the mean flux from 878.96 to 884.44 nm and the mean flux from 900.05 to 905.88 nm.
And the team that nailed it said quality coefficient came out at 1.9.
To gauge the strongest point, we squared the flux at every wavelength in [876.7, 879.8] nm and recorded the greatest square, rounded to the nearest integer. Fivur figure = 550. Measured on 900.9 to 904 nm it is 511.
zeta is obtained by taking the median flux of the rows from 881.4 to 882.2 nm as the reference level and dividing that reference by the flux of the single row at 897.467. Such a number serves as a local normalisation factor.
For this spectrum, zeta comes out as 1.02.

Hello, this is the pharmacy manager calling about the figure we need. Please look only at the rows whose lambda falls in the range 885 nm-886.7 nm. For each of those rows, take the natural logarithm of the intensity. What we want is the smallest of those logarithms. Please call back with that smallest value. 3.07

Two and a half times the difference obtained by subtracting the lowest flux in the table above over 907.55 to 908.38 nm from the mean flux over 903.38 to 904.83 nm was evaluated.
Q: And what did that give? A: -2.5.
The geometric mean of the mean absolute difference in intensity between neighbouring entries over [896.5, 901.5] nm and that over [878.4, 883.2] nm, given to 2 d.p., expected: 0.43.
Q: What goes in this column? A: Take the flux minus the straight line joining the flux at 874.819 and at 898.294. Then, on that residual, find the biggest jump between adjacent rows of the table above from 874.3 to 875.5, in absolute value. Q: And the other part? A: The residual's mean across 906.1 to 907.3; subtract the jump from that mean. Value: 4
